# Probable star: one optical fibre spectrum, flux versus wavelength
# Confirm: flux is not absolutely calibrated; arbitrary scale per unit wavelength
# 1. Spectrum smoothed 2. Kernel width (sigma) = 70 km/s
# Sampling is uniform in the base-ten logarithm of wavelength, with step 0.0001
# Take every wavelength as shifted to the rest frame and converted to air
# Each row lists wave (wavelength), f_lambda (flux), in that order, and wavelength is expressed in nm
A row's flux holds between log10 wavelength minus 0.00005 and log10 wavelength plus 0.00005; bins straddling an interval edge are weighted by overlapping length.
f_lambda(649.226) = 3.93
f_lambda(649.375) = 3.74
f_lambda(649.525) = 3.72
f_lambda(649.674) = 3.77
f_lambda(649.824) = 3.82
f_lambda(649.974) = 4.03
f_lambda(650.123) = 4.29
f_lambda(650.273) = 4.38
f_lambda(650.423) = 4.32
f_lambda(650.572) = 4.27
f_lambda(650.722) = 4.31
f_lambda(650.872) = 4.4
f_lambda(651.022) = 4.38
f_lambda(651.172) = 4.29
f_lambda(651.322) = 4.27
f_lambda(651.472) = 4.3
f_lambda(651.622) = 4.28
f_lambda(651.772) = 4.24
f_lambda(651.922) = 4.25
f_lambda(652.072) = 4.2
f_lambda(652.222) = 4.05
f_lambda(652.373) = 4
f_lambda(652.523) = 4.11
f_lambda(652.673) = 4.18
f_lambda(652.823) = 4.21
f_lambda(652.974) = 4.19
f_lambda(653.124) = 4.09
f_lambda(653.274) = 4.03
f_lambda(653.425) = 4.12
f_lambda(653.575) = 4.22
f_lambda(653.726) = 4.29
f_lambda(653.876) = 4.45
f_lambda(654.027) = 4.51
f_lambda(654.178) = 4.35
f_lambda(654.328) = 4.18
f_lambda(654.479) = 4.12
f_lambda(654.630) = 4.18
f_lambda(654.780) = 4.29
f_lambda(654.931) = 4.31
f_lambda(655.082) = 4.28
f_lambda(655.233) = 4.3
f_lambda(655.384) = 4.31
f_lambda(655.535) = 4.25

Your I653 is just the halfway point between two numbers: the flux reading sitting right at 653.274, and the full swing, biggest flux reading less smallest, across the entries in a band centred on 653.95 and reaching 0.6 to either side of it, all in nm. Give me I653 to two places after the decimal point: 2.21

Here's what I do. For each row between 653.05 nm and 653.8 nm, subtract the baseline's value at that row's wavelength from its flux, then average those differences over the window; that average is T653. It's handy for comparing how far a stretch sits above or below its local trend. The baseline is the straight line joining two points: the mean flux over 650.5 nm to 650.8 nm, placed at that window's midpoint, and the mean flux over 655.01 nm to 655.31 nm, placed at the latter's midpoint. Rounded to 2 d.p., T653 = -0.14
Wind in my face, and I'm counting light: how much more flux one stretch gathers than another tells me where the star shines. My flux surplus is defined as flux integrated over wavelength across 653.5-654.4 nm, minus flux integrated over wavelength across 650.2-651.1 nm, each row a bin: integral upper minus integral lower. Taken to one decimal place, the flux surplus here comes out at 0.0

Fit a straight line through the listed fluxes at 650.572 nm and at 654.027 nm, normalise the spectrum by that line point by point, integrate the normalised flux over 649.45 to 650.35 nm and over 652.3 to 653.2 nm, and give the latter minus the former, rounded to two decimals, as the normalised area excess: -0.01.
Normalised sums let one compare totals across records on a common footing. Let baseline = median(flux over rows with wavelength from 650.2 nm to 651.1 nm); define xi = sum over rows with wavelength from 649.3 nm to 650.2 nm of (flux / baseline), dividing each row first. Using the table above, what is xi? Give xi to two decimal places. 5.37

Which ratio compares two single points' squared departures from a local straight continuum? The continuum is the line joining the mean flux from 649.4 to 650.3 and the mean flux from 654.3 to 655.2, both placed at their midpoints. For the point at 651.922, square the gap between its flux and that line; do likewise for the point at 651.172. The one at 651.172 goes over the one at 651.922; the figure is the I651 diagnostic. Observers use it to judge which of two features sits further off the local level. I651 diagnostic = 2.2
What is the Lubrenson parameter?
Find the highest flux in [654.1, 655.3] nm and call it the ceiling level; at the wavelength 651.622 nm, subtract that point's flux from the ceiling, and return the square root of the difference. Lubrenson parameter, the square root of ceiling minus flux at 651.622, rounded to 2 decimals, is 0.26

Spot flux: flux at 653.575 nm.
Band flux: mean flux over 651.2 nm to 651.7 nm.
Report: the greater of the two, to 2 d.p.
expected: 4.28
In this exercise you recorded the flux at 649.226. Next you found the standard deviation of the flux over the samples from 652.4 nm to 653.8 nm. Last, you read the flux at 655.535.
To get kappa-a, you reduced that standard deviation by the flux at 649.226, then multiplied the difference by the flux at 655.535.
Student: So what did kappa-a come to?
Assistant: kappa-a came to -16.4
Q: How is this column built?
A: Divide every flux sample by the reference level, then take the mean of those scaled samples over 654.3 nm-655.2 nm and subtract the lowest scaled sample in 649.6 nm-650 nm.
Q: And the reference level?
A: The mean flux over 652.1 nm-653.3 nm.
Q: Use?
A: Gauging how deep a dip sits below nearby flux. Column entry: 0.11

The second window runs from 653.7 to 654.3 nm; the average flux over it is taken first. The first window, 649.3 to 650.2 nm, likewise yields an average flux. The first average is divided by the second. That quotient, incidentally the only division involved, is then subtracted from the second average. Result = 3.51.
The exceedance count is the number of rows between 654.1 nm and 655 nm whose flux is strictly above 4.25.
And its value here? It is 3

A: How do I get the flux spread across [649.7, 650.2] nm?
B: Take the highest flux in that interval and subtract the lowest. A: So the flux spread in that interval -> 0.47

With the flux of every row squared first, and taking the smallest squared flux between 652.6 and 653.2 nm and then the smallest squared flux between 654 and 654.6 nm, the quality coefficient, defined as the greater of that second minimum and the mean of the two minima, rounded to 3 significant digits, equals 17.0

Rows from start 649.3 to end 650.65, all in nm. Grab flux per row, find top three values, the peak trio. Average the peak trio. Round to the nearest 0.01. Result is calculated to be 4.33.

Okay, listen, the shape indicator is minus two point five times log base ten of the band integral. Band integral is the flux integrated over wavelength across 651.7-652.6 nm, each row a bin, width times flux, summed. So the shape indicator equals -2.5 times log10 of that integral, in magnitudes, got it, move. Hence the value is -1.43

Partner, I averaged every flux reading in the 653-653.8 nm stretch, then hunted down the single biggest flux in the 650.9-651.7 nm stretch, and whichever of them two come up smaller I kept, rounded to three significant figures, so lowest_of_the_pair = 4.15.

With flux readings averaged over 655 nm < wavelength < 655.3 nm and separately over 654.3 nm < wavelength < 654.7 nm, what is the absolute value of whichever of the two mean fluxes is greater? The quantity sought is 4.29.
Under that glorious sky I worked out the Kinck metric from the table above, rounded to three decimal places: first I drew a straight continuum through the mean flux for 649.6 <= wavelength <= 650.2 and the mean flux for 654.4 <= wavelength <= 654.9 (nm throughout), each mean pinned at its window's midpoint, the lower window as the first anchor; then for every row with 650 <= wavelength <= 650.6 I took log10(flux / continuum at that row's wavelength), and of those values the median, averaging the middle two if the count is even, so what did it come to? 0.032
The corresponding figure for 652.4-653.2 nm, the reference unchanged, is 0.007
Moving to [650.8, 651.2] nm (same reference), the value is 0.036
